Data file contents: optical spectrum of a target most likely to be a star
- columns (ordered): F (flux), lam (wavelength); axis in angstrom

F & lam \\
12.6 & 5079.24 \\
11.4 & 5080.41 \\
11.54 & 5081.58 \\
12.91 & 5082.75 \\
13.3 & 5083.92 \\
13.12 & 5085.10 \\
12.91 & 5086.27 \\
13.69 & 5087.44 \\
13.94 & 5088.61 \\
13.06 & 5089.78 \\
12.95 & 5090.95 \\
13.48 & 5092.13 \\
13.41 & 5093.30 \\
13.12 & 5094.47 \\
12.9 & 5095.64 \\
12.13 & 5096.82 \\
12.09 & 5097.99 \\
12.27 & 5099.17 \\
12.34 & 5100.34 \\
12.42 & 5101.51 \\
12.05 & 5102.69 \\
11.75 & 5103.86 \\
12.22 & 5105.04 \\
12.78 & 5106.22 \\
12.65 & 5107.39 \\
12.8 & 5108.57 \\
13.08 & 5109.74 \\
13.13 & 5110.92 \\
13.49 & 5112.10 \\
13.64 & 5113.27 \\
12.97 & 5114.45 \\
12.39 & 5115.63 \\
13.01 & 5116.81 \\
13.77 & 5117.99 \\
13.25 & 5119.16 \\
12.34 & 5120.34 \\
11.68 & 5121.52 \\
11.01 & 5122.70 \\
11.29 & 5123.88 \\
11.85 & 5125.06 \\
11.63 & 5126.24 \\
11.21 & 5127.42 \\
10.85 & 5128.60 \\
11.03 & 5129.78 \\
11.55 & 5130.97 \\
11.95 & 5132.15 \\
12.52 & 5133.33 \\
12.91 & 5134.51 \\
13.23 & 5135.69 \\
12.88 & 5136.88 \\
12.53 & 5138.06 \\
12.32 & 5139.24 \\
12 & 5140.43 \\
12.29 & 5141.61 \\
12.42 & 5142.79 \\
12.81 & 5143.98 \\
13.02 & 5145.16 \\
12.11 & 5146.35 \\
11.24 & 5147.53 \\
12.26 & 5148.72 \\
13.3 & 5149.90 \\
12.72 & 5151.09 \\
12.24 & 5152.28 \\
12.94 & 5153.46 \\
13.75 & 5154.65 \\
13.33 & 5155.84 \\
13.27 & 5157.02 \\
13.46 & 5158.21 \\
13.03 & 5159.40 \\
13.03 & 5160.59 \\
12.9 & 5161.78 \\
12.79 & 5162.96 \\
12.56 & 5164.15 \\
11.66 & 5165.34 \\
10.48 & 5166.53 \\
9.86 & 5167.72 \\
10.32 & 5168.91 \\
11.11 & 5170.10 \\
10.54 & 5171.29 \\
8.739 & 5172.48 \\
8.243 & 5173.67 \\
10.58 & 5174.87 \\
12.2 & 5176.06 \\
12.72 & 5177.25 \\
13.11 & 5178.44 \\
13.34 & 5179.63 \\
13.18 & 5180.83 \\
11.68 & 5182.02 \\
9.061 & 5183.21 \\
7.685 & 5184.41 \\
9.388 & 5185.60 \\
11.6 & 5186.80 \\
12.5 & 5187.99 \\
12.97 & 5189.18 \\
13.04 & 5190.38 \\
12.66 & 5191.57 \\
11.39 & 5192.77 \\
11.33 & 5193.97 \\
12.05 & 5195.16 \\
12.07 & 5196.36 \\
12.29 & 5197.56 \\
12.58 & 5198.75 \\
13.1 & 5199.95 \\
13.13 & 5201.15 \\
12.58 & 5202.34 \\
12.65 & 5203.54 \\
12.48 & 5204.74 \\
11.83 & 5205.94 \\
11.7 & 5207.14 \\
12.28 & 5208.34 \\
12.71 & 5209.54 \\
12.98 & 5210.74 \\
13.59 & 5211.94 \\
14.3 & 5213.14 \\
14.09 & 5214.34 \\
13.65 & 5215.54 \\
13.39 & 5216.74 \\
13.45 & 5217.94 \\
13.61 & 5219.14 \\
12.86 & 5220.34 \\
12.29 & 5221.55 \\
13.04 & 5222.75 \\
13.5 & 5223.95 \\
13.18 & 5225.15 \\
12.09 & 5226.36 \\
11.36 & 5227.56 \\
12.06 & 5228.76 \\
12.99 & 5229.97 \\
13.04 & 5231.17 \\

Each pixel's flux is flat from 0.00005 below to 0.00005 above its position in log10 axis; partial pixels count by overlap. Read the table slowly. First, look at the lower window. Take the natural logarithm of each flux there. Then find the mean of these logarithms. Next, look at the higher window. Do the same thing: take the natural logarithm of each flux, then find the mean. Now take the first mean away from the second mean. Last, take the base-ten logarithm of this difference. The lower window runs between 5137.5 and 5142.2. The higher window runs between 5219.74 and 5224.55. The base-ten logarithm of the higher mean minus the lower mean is -1.3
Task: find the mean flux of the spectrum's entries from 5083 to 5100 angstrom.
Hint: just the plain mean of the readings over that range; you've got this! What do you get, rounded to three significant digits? 13.0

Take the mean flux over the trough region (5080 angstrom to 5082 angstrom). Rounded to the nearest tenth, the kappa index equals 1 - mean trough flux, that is -10.5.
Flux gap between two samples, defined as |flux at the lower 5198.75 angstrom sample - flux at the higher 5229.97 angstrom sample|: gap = 0.41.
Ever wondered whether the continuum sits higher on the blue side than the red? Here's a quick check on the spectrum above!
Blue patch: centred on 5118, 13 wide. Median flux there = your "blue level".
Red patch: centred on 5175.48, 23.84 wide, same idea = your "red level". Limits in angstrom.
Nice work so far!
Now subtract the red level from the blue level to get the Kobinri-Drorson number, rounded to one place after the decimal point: 2.1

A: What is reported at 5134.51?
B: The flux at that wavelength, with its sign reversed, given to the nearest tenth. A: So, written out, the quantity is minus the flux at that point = -12.9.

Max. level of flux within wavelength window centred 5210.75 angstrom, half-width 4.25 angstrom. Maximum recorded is 14.3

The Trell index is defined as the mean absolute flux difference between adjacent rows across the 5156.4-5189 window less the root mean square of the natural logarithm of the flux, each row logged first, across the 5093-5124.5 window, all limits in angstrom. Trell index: -1.63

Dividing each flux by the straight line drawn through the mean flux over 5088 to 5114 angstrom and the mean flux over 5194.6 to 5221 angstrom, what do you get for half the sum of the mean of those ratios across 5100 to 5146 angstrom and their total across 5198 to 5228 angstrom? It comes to 13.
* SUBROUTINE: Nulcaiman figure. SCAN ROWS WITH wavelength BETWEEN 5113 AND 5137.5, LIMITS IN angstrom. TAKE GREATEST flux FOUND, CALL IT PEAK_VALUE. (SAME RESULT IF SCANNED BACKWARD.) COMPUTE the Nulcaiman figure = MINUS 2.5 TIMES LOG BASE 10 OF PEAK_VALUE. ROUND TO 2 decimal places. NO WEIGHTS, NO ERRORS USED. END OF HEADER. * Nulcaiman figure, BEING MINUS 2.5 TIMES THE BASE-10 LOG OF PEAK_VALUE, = -2.85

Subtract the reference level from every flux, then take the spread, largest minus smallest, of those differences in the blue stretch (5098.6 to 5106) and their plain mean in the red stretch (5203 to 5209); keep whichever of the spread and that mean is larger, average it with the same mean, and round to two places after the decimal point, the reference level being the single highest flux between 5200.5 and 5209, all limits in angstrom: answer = -0.14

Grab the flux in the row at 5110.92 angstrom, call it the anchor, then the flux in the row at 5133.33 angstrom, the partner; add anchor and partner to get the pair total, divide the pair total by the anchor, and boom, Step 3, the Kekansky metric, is 1.95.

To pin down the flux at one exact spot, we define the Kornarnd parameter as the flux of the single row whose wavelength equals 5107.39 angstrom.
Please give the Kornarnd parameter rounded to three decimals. 12.650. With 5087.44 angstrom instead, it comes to 13.690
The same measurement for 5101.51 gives 12.420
